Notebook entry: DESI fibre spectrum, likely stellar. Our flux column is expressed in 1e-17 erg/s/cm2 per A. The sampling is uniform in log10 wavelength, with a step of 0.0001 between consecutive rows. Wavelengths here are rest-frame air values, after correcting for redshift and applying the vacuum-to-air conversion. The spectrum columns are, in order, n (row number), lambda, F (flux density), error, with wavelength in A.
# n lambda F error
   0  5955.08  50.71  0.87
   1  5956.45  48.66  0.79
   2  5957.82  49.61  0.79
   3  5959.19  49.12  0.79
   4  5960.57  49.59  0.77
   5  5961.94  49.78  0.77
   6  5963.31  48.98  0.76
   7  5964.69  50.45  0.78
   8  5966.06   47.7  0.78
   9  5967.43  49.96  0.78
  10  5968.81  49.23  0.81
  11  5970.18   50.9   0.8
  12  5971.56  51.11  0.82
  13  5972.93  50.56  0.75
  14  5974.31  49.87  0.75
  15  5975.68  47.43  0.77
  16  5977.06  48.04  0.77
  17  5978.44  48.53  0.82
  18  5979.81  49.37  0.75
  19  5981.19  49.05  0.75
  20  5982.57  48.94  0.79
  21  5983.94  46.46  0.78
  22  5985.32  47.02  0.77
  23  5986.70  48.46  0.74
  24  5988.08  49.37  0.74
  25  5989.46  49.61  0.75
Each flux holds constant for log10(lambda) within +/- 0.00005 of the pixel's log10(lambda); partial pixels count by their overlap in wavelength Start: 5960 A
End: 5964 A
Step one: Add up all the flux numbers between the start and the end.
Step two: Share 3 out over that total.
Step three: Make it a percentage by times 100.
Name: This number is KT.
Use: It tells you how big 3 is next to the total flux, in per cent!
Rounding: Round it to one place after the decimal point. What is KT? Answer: 2.0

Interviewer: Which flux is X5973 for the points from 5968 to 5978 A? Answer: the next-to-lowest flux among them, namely 48.04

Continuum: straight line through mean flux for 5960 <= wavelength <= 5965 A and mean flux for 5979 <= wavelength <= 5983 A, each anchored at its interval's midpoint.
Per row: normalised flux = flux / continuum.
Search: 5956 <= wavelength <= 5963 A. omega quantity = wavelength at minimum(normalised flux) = 5956.45 A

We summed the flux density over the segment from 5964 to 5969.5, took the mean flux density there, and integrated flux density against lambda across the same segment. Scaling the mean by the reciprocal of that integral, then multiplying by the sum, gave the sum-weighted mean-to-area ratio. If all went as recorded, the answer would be 35.9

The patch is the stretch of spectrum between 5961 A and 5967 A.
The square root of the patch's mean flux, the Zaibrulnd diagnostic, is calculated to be 7.02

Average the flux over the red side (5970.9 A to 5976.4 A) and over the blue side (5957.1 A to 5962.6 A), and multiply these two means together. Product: 2463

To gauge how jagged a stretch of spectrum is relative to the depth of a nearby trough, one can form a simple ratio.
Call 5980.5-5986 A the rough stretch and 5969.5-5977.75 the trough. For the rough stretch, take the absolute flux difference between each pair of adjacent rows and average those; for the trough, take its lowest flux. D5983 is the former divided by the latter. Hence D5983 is 0.0221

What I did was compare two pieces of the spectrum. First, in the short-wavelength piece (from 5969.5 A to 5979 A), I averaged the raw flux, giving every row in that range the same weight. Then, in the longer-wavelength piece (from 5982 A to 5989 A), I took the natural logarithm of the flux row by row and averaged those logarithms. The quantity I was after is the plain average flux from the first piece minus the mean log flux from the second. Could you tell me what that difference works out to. 45.6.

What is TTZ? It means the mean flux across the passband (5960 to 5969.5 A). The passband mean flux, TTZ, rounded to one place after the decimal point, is 49.4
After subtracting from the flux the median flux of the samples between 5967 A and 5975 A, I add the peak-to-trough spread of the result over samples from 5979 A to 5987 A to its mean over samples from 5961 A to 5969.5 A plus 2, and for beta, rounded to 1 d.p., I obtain 4.0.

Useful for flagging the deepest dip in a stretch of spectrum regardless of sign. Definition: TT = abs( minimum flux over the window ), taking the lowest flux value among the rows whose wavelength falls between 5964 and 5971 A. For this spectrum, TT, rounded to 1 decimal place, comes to 47.7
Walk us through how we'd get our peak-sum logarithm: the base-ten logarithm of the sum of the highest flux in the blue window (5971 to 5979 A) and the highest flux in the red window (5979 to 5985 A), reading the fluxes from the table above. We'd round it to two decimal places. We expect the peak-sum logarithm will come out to 2.00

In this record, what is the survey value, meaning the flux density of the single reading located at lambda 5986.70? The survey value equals 48.46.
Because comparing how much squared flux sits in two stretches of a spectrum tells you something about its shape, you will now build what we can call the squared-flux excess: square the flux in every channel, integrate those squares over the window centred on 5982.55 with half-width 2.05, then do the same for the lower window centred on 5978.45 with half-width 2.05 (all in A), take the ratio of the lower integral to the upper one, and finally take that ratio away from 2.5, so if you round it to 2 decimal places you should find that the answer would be 1.48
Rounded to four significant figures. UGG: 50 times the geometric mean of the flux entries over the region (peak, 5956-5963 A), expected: 2468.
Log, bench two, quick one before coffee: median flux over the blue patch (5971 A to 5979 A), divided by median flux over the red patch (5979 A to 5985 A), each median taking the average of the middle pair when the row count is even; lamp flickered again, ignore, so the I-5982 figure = 1.00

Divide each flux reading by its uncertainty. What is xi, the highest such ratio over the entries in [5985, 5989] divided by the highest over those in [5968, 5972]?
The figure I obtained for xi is 1.05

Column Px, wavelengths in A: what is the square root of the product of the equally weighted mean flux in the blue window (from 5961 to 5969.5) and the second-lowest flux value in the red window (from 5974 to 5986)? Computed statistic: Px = 48.2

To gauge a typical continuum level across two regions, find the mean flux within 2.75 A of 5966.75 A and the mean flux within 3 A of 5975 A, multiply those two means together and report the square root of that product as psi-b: 49.2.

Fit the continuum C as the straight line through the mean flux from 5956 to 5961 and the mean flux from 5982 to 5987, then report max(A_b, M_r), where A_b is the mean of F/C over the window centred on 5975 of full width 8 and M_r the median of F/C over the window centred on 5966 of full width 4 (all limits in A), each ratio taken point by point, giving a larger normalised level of 1.03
